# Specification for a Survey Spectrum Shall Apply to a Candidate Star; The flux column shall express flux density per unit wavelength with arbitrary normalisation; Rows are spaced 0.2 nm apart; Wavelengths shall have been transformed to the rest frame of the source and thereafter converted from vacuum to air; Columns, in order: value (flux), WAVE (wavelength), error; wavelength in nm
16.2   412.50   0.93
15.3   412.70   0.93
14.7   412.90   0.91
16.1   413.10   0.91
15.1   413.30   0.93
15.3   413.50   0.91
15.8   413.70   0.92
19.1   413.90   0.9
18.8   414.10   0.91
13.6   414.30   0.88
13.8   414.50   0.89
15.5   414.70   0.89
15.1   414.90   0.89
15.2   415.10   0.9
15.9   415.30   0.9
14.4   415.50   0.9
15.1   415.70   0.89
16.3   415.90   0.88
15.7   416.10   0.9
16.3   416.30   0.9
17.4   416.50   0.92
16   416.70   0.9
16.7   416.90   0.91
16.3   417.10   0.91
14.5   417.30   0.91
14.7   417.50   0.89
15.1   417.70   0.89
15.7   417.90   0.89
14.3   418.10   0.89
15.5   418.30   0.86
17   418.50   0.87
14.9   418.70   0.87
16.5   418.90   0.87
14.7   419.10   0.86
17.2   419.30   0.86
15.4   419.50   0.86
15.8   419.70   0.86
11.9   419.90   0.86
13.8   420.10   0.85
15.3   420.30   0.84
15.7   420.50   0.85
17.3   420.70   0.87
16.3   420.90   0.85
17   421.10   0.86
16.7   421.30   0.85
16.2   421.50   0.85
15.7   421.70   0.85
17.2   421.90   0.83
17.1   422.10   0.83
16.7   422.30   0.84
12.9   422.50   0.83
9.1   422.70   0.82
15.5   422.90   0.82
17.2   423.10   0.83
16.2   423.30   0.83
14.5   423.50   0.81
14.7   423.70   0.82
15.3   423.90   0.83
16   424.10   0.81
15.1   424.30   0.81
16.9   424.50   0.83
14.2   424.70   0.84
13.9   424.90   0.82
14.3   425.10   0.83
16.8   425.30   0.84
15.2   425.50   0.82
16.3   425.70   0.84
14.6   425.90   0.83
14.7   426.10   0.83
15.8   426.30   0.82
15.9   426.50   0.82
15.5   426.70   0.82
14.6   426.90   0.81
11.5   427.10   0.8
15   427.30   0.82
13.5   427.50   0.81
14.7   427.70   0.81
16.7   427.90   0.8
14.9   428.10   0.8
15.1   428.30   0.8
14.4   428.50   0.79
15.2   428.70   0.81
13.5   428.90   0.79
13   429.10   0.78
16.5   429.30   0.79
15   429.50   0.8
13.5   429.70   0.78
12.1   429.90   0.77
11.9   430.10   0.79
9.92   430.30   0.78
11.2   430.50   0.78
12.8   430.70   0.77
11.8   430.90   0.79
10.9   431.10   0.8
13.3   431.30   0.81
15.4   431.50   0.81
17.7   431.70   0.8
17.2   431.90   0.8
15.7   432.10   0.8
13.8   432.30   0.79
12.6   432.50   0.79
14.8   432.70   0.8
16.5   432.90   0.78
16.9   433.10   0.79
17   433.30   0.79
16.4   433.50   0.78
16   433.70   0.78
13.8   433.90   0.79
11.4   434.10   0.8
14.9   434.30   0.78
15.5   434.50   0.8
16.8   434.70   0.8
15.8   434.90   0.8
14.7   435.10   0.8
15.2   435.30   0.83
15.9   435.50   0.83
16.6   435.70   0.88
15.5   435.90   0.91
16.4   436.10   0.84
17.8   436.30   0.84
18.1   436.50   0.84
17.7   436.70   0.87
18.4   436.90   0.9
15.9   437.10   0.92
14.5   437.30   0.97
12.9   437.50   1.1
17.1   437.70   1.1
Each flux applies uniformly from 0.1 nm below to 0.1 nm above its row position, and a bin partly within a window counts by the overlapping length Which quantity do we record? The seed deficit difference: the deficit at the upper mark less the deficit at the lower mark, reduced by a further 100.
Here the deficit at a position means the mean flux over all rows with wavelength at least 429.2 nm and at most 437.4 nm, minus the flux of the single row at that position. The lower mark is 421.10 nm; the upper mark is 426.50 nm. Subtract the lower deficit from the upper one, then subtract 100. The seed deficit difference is -99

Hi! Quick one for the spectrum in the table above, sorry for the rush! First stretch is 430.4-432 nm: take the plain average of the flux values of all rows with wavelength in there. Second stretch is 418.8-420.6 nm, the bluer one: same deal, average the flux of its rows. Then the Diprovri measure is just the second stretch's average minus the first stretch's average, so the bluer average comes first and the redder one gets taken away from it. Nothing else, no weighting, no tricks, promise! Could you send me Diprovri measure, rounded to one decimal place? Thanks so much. 1.4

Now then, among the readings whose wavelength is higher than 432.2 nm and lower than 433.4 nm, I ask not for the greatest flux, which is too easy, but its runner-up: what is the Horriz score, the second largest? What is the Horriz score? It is 16.9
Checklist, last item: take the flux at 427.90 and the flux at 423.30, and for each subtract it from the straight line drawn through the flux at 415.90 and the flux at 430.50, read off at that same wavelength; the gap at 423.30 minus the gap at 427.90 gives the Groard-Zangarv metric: 2.1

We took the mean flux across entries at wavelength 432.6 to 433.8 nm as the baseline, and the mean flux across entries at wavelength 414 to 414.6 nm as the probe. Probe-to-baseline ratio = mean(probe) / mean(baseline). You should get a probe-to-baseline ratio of 0.95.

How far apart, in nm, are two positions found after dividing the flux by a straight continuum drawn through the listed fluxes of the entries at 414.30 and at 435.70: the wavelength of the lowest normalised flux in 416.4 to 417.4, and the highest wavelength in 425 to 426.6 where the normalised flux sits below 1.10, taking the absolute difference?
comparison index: 9.20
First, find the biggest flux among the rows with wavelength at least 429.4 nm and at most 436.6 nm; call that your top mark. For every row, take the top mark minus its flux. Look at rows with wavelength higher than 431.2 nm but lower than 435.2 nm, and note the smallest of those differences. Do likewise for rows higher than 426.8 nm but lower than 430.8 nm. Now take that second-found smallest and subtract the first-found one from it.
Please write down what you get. 1.0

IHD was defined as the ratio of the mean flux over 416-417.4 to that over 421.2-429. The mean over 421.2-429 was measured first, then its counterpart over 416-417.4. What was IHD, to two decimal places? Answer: 1.07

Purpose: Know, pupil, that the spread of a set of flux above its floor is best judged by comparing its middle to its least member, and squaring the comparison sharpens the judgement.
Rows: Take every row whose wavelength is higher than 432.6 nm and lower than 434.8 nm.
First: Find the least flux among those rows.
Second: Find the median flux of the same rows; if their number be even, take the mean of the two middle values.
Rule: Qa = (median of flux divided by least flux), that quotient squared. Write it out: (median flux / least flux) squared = 2.0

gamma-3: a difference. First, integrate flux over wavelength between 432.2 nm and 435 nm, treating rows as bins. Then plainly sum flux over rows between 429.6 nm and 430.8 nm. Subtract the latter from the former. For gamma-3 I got -29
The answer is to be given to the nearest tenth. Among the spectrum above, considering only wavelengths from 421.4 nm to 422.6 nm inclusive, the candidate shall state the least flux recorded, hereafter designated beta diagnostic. 12.9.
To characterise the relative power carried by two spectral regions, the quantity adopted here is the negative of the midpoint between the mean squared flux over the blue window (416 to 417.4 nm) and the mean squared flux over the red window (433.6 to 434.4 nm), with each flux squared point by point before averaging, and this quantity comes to -230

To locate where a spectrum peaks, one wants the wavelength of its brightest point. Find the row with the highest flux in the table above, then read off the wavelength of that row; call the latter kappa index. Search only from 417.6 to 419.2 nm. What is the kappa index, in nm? 418.50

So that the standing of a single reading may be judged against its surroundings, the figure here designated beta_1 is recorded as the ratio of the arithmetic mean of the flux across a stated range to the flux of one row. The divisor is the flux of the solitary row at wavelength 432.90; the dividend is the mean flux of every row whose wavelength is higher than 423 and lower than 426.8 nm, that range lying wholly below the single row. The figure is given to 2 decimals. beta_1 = 0.93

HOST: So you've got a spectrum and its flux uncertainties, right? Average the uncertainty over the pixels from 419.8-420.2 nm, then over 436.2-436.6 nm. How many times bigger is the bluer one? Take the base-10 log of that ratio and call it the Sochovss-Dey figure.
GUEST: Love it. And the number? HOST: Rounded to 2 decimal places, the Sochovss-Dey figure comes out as 0.01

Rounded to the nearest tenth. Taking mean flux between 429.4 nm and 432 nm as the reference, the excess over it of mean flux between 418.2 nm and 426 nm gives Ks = 2.2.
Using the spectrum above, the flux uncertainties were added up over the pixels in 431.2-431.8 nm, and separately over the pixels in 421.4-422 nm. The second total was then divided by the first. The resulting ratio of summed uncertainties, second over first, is 1.0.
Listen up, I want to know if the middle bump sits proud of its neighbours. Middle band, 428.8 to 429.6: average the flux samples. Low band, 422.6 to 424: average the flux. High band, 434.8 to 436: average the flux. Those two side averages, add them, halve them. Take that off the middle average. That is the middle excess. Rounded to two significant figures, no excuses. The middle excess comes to -0.63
